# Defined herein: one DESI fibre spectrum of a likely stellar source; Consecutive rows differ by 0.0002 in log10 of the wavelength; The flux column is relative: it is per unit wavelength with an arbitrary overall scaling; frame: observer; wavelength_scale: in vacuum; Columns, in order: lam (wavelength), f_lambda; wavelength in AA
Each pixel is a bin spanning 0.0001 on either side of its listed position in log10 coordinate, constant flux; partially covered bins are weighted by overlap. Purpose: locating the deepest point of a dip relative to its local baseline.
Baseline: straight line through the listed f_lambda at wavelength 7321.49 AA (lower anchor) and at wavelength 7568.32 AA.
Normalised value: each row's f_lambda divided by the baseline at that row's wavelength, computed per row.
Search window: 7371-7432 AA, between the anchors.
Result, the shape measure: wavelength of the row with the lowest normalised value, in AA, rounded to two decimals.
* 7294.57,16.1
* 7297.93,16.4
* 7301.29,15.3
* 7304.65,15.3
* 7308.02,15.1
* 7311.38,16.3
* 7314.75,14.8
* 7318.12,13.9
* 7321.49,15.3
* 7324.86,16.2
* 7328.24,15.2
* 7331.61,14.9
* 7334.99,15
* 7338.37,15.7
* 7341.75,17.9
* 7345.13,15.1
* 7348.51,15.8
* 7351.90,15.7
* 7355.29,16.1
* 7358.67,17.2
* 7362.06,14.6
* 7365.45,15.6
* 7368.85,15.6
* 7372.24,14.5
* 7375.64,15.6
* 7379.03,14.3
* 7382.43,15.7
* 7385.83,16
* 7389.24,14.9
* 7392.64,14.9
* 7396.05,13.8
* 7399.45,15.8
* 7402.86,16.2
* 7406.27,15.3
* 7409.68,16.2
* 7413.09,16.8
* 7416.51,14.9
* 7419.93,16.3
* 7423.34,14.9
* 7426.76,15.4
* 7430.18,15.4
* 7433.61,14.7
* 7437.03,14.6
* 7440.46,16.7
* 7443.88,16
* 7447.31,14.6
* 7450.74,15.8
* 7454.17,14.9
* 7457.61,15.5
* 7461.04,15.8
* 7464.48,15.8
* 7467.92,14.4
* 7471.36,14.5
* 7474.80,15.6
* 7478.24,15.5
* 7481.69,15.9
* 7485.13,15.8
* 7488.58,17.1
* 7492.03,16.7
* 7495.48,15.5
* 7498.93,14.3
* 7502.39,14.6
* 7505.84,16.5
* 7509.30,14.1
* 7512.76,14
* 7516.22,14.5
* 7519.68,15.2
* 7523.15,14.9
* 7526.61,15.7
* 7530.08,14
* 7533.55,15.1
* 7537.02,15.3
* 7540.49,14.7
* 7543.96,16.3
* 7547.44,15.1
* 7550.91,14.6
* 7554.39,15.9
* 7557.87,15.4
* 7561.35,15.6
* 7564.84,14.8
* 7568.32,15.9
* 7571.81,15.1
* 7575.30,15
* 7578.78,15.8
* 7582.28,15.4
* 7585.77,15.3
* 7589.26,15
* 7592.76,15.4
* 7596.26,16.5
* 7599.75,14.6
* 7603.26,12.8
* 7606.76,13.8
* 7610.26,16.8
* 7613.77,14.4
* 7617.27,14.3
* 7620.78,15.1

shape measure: 7396.05 AA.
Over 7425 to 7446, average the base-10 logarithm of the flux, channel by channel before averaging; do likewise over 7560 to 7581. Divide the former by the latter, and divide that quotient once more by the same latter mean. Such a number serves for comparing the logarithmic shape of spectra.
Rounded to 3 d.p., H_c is 0.845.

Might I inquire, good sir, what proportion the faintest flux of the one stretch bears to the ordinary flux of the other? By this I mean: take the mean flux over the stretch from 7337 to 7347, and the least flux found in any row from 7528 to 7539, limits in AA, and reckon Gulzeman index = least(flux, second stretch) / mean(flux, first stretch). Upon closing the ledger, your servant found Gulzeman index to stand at 0.86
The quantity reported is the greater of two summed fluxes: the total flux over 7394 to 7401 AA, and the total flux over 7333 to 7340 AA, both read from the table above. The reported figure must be 30.7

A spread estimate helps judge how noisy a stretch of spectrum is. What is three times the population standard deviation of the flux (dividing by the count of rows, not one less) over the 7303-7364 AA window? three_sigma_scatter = 2.76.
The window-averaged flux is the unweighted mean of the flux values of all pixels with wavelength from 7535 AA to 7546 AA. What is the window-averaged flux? 15.4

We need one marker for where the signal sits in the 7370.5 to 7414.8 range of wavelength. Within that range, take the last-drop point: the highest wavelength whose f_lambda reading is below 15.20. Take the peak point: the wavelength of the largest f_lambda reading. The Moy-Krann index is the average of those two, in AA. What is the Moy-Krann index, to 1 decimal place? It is 7404.6 AA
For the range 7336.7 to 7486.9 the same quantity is 7406.6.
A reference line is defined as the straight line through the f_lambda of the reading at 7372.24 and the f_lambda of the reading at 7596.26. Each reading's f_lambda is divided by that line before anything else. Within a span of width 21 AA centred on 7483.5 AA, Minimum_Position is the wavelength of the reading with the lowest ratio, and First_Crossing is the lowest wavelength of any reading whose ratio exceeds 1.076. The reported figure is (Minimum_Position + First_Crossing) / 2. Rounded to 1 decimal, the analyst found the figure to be 7483.4 AA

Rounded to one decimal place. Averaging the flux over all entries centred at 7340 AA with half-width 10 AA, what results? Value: 15.7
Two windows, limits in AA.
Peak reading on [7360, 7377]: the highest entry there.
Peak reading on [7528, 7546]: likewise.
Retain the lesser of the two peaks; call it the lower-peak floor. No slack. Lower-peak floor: 15.6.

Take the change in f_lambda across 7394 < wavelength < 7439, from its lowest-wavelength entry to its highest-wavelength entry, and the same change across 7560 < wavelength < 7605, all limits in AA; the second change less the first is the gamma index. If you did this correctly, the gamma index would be -3.6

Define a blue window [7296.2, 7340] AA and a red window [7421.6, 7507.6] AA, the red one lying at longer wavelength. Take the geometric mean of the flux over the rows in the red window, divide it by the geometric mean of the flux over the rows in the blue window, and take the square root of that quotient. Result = 1.004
